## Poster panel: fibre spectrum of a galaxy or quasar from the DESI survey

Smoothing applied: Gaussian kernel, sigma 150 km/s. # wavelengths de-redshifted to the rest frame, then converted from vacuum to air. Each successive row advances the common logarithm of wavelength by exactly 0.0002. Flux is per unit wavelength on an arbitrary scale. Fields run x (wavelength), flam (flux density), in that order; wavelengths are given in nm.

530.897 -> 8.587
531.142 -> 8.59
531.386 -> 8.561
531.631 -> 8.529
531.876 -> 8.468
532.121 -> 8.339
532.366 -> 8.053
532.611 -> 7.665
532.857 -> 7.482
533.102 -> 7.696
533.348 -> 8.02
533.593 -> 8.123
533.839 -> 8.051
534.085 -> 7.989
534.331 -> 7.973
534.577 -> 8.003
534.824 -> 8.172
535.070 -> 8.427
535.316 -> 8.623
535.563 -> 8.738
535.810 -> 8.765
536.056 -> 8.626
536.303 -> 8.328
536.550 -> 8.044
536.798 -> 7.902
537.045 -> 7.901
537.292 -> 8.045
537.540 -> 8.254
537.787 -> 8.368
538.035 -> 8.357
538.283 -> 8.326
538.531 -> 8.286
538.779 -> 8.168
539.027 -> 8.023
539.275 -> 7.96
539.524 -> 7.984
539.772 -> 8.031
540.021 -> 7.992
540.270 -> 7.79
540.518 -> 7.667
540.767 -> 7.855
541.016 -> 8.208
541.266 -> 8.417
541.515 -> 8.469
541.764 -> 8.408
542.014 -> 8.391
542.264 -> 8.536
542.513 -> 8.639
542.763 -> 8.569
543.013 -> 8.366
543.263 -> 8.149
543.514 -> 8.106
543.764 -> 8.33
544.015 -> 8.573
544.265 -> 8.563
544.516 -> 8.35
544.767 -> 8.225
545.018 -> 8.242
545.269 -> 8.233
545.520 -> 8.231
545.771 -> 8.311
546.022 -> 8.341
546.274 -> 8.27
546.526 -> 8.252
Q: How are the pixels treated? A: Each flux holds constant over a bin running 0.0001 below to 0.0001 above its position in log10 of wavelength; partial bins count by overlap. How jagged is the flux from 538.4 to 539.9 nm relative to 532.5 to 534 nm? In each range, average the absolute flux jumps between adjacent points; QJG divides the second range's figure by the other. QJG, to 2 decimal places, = 0.44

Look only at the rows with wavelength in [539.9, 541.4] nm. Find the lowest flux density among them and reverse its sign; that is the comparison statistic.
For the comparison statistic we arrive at -7.67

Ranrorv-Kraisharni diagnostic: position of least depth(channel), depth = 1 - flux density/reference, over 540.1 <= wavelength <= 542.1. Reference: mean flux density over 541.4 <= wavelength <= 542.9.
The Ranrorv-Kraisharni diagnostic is 541.515 nm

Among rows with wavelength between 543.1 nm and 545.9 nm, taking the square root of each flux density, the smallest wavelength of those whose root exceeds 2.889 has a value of 544.015 nm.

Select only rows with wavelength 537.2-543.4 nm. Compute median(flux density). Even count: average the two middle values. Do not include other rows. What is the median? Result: 8.25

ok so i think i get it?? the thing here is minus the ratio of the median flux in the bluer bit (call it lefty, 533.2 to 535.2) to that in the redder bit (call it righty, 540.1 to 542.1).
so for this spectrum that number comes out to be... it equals -0.97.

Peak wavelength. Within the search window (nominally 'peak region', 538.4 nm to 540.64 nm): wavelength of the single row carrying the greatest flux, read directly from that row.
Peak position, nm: 538.531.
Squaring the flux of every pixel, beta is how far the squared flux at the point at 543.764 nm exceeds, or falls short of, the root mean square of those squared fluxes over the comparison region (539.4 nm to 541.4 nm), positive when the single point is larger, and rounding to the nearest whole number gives 5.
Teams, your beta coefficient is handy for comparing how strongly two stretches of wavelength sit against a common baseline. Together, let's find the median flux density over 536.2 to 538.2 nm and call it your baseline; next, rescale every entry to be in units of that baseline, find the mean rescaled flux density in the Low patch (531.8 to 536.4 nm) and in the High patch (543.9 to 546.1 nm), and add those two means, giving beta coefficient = 2.028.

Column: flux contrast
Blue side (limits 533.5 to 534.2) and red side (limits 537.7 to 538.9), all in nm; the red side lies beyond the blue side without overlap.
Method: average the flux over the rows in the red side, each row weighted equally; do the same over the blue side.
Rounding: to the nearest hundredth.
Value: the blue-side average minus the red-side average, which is -0.25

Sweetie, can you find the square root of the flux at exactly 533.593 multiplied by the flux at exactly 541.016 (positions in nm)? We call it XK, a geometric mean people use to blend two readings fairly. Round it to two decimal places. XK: 8.17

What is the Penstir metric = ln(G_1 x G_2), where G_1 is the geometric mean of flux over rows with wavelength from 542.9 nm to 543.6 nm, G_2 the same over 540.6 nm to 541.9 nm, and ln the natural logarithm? 4.22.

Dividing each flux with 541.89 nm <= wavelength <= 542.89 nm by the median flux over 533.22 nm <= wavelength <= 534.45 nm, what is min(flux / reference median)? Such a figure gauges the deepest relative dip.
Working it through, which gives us 1.05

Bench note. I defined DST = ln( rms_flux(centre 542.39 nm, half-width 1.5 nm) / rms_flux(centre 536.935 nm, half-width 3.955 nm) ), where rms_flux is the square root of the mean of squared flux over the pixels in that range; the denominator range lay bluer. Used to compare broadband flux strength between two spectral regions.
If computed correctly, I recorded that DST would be 0.029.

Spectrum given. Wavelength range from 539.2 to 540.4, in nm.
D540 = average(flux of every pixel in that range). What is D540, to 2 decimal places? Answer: 7.95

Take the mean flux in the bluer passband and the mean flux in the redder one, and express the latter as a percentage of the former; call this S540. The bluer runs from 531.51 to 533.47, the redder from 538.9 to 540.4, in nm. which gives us 99.2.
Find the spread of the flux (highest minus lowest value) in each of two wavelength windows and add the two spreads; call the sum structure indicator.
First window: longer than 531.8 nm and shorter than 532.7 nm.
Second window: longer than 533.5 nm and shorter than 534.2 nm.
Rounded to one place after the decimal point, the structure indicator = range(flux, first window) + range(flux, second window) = 0.9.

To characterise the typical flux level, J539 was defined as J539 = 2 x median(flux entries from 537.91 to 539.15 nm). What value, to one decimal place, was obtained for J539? 16.6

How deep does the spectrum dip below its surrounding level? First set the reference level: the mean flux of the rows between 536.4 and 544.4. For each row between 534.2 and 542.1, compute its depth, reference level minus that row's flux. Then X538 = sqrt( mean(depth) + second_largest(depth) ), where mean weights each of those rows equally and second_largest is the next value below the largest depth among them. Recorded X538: 0.65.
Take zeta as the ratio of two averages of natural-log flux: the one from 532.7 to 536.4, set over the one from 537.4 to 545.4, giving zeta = 0.997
